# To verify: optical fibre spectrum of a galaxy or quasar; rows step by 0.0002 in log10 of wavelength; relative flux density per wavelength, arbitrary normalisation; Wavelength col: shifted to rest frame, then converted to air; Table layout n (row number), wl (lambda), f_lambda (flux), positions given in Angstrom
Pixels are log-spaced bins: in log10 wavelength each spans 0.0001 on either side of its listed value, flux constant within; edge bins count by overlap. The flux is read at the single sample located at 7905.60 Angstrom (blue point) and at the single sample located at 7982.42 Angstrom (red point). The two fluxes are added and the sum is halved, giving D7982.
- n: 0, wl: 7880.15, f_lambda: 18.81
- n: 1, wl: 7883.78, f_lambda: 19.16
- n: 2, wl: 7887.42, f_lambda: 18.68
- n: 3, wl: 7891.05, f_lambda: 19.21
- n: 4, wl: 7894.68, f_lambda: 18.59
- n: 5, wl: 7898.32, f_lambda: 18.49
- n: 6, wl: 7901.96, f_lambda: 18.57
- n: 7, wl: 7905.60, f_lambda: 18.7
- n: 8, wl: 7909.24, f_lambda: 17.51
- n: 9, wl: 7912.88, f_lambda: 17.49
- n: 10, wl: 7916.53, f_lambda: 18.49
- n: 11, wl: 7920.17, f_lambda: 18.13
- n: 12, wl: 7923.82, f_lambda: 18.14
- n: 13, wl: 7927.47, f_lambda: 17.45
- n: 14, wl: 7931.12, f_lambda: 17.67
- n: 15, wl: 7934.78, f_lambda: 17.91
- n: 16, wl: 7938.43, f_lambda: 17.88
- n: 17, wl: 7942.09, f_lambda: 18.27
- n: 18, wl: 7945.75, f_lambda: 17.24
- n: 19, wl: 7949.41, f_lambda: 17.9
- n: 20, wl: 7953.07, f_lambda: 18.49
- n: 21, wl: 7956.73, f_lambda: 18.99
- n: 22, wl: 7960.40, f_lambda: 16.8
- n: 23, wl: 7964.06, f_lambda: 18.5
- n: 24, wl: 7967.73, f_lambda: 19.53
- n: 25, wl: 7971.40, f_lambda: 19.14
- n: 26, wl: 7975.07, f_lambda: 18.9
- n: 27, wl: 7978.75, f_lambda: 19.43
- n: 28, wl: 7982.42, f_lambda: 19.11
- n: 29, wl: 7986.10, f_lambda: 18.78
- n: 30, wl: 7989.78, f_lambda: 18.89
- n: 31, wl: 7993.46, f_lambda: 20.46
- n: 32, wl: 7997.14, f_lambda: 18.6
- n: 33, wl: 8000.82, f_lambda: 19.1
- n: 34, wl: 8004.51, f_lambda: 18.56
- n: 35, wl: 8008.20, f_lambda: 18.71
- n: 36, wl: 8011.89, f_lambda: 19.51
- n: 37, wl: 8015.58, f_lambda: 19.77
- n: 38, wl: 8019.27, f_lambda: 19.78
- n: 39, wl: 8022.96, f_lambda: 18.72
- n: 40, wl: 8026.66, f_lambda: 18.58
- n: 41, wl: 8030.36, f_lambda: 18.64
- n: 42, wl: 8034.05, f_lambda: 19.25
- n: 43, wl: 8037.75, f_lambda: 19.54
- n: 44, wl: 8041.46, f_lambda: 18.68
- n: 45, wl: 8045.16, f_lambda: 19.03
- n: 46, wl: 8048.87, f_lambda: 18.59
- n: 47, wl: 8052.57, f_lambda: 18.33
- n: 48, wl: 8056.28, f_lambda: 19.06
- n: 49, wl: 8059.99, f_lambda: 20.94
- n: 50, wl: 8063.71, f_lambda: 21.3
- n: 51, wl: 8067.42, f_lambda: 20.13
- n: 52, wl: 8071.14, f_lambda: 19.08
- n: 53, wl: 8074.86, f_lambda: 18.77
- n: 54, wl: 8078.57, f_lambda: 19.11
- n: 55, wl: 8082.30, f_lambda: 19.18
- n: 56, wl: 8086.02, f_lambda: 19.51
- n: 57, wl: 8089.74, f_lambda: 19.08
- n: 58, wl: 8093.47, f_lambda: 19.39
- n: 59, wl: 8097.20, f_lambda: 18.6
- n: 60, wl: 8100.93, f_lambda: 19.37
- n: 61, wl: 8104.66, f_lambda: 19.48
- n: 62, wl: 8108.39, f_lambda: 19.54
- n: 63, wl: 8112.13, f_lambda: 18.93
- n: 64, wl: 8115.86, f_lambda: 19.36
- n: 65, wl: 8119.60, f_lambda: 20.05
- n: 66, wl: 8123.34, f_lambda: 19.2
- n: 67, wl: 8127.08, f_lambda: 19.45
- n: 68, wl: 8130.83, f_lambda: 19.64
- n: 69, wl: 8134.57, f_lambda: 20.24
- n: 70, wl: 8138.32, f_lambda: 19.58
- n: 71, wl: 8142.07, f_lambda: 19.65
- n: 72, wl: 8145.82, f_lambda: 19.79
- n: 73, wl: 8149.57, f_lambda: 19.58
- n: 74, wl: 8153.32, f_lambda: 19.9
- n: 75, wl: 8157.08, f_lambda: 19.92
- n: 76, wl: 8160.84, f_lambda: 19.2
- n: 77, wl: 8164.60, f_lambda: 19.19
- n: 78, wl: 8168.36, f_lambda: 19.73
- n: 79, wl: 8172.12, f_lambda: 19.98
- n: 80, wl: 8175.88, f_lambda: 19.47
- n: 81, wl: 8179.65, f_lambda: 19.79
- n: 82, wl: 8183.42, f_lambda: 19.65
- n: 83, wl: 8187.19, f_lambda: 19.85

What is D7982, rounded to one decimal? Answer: 18.9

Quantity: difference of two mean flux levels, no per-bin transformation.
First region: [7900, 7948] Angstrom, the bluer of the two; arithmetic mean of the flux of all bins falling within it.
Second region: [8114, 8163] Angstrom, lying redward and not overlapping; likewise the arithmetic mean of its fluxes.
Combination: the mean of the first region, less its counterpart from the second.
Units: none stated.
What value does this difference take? -1.7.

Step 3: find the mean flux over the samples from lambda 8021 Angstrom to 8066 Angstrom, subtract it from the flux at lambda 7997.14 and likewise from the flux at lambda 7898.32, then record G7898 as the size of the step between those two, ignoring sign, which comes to 0.11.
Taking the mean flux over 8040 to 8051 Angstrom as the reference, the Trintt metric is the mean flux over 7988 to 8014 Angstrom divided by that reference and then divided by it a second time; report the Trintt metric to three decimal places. 0.054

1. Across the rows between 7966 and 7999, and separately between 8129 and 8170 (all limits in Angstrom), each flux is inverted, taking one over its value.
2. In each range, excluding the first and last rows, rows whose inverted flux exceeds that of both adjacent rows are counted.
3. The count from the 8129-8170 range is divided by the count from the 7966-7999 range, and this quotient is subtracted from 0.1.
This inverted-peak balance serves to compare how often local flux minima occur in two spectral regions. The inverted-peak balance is -1.40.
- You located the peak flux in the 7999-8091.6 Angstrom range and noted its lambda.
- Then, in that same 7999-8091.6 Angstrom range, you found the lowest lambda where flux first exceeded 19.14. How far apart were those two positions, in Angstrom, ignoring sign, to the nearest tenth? 51.8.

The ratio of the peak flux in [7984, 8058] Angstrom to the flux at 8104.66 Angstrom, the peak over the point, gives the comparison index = 1.05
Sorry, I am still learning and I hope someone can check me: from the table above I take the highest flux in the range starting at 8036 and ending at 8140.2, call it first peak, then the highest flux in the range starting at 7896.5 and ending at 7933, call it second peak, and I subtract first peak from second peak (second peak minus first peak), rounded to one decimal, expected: -2.6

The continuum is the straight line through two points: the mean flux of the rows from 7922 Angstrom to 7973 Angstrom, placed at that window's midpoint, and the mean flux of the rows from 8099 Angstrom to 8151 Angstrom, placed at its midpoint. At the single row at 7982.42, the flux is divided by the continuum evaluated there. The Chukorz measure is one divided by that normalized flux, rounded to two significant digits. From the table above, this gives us 0.96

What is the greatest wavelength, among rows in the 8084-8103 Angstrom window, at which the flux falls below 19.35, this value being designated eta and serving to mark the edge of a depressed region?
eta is 8097.20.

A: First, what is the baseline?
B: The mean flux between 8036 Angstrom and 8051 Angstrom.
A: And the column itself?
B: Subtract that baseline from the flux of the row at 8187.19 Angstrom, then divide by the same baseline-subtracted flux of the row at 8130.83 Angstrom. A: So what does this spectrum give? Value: 1.3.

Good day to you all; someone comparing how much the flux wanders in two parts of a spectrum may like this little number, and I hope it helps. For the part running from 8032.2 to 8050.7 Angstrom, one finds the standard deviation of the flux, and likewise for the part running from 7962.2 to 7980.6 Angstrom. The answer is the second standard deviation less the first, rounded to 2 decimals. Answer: 0.02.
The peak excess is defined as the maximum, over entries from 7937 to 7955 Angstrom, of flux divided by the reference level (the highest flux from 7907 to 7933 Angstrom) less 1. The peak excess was 0.00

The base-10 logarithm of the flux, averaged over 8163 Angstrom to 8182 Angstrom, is 1.29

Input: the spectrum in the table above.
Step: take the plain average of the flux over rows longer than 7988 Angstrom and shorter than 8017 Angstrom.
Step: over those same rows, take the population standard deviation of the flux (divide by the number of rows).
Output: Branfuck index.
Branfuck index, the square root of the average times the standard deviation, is 3.5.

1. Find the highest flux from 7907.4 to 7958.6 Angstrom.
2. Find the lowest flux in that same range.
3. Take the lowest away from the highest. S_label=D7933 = 1.75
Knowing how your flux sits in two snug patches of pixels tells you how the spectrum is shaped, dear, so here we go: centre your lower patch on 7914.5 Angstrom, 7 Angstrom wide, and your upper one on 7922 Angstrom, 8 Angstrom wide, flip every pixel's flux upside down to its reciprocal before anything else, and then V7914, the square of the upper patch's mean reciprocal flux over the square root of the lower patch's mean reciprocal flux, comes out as 0.0129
